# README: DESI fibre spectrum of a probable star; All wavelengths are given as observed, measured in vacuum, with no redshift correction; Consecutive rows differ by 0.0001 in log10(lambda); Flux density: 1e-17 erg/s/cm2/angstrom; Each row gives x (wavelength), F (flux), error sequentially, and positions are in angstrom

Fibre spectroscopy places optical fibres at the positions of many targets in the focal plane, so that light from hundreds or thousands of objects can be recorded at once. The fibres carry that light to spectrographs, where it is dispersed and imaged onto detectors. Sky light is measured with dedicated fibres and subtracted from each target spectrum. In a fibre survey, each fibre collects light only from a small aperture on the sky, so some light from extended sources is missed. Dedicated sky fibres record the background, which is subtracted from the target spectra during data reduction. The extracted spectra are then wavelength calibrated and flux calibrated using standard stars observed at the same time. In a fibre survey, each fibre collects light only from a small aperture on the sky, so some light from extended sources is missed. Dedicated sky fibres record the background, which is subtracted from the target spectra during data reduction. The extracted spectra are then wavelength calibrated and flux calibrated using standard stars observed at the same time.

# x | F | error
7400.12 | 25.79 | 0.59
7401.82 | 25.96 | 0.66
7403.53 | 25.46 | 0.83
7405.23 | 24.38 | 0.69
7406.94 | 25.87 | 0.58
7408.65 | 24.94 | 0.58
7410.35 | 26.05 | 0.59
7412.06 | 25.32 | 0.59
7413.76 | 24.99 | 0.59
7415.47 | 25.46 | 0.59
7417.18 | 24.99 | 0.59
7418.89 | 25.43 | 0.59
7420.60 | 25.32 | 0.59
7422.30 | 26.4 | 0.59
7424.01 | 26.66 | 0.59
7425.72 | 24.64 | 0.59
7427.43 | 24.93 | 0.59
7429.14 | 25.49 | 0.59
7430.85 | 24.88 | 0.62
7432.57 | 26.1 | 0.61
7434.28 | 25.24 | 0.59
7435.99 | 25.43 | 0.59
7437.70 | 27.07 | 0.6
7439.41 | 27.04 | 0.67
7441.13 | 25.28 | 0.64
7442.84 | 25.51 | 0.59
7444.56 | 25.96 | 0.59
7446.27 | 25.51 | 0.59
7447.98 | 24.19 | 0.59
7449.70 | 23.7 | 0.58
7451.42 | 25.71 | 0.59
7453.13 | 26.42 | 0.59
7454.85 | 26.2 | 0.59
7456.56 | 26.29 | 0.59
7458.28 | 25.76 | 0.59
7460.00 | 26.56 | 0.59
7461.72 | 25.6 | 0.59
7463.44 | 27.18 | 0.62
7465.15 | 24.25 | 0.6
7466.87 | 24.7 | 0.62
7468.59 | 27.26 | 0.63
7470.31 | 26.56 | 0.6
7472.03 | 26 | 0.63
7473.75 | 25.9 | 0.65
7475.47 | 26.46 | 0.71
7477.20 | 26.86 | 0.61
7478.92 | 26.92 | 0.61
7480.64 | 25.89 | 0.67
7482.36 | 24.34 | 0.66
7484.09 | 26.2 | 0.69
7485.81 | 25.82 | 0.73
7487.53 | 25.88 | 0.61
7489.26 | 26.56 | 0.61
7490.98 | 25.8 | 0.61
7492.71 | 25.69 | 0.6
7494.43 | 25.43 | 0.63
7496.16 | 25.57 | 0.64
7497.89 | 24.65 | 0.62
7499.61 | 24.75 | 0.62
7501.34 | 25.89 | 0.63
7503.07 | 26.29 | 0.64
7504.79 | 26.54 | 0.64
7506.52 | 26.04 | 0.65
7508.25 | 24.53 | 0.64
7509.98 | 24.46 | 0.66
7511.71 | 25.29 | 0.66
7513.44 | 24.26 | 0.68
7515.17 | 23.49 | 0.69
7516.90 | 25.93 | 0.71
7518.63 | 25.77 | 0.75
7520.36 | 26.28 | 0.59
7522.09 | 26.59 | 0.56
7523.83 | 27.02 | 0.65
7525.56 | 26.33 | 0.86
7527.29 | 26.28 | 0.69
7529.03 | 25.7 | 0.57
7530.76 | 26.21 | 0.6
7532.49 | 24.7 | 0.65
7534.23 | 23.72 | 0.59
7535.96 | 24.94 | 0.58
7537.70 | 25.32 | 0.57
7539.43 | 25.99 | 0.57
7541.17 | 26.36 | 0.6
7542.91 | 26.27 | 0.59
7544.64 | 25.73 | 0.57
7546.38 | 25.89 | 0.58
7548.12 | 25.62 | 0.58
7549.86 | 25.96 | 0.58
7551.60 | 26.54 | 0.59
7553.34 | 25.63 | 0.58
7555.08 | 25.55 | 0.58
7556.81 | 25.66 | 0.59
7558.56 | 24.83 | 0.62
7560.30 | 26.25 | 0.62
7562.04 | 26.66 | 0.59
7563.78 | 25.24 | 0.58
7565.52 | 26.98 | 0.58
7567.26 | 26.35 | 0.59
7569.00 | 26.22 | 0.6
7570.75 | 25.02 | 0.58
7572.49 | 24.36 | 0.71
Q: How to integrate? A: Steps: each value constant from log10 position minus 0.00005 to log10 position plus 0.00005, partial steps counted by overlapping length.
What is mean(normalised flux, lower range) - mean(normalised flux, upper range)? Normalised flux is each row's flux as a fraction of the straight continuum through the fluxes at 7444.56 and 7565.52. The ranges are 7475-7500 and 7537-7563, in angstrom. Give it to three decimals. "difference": 0.016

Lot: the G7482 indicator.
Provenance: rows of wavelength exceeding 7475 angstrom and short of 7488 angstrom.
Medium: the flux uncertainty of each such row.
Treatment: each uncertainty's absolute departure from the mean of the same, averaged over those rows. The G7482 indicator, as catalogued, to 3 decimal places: 0.039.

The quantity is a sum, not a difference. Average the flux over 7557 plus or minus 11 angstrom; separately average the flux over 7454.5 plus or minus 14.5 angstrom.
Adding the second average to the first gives 51.6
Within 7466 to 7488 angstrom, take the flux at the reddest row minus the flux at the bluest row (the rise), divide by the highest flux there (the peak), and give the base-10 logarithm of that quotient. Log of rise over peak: -1.4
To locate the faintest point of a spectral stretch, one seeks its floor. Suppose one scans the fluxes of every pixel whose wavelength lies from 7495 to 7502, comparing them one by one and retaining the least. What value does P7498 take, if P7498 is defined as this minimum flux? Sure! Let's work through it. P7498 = 24.65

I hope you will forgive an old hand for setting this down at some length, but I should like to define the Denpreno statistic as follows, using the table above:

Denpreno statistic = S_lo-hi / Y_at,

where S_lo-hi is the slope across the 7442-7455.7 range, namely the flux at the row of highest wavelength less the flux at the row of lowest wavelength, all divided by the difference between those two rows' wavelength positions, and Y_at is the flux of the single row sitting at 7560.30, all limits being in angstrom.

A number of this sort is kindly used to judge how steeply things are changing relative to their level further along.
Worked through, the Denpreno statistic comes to 0.002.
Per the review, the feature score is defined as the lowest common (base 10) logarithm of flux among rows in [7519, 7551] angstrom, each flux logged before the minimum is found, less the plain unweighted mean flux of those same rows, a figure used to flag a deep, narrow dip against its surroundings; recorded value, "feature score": -24.5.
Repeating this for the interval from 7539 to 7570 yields -24.6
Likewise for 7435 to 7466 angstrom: -24.4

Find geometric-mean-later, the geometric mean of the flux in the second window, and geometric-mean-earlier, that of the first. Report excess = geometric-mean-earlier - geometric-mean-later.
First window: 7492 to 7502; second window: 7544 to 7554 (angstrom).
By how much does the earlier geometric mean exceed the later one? -0.57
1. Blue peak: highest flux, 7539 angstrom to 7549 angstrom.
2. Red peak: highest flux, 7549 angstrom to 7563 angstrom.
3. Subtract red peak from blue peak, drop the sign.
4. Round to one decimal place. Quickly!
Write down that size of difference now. 0.3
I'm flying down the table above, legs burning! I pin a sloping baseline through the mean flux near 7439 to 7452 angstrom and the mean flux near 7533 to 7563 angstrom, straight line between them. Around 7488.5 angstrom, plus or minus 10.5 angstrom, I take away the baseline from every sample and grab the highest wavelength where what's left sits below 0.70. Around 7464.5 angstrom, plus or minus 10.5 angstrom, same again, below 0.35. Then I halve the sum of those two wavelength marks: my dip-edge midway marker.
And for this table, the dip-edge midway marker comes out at 7482.4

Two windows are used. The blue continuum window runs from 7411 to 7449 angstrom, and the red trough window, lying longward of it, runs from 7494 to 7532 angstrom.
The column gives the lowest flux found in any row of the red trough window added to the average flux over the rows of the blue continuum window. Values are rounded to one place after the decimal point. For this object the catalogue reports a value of 49.0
